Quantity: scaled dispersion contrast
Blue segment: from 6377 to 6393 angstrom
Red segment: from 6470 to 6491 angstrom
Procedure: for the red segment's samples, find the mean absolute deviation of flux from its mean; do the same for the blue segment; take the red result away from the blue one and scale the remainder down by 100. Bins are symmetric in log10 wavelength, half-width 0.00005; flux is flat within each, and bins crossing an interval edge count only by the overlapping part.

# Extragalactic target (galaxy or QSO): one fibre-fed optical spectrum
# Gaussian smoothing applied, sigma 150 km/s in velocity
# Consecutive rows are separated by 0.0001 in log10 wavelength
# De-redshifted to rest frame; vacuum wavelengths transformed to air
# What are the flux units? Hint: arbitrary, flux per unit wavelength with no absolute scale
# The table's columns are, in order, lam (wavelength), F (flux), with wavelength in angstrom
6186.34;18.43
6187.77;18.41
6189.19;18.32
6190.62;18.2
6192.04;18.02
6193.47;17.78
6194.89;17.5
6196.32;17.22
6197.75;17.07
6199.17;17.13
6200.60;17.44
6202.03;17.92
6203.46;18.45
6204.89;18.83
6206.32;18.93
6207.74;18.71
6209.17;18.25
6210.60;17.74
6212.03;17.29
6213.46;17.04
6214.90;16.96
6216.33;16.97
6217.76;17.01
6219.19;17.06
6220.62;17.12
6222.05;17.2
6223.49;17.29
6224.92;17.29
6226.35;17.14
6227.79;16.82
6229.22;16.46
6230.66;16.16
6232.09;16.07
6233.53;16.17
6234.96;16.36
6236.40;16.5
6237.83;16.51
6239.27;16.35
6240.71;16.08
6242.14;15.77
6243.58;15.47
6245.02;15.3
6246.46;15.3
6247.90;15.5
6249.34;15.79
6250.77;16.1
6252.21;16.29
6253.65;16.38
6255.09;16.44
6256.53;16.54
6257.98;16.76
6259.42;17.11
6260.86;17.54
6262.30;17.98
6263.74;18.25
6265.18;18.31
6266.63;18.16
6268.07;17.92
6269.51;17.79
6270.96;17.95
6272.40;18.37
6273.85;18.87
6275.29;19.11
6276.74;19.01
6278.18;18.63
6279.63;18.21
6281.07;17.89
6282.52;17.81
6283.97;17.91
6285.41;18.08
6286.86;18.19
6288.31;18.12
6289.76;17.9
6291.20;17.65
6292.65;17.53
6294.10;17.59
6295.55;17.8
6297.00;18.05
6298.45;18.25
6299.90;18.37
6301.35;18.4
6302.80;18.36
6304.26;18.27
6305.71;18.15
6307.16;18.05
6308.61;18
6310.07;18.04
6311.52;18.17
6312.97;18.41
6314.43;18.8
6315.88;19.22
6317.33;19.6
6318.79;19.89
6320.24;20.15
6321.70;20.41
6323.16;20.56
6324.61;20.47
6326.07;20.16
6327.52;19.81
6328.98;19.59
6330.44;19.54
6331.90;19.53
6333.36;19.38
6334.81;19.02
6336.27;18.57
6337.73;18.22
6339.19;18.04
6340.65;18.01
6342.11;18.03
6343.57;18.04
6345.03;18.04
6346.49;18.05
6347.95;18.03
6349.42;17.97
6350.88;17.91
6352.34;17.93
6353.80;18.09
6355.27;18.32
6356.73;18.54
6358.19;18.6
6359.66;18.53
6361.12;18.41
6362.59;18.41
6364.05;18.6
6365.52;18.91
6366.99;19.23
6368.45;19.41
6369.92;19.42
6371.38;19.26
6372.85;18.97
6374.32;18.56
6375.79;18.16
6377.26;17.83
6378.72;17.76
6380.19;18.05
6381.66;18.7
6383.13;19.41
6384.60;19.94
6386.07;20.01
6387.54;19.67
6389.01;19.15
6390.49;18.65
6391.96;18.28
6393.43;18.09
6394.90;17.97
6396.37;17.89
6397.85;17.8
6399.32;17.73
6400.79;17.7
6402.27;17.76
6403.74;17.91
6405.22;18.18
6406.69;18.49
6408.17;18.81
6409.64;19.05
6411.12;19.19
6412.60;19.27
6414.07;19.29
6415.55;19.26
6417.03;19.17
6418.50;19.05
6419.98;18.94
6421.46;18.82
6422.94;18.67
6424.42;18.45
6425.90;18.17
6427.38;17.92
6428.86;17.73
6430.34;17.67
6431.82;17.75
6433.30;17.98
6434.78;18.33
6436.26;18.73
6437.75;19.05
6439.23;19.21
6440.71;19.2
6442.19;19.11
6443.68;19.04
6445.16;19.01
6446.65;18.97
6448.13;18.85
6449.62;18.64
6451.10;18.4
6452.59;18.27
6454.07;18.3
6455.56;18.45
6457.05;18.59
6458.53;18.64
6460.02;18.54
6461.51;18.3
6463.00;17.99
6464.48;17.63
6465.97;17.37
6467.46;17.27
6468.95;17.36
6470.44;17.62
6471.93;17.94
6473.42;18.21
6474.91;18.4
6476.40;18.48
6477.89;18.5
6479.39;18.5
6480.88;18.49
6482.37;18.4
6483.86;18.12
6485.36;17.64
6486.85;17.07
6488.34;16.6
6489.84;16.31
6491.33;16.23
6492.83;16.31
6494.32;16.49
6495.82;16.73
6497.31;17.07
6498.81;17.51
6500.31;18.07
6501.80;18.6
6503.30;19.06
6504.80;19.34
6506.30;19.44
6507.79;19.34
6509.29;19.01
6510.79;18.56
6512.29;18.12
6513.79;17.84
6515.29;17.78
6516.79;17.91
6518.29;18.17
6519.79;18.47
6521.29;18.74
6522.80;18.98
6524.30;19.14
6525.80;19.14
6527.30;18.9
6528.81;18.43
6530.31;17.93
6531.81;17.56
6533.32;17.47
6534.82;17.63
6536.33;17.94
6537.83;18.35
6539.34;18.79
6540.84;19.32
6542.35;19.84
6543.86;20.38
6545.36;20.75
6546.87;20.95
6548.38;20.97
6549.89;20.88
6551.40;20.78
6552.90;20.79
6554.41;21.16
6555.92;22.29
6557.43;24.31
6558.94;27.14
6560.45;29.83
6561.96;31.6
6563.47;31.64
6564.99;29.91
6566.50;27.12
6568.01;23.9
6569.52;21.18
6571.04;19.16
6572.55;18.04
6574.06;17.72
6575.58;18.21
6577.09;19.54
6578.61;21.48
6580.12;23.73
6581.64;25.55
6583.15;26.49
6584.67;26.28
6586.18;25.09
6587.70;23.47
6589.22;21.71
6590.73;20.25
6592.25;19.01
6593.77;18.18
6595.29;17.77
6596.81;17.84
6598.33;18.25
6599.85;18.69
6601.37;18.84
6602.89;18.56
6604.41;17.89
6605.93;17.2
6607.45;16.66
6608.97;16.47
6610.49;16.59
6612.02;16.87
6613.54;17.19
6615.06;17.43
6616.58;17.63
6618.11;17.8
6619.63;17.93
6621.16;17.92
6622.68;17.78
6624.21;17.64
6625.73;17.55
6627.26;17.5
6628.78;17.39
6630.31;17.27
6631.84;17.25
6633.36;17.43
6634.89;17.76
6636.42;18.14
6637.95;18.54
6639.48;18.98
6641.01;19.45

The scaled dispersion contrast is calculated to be 0.0011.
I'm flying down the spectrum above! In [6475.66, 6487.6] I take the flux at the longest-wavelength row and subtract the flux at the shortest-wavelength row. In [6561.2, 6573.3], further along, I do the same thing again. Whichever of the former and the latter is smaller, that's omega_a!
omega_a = -14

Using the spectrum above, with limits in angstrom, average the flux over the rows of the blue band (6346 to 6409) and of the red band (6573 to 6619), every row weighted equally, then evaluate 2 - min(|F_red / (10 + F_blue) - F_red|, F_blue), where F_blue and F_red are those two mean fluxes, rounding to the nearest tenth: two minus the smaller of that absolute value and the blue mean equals -16.5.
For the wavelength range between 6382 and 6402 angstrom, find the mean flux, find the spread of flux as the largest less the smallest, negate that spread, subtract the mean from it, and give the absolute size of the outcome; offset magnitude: 20.9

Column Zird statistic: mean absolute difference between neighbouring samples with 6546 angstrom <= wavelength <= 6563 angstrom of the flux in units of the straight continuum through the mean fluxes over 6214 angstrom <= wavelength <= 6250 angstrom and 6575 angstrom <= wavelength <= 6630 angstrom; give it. 0.0578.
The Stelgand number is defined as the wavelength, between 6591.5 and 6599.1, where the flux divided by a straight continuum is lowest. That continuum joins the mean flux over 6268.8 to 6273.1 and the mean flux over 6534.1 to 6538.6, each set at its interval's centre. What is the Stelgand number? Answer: 6595.29 angstrom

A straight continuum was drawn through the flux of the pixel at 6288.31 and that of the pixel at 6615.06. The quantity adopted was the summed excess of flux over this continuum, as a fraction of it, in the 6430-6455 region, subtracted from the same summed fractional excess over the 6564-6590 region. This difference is 4.4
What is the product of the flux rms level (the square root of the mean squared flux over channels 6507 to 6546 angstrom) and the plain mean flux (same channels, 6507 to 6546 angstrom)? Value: 348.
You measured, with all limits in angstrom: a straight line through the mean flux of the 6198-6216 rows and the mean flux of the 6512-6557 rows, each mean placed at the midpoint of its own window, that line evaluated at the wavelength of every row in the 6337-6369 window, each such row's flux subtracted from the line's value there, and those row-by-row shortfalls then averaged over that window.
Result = 0.1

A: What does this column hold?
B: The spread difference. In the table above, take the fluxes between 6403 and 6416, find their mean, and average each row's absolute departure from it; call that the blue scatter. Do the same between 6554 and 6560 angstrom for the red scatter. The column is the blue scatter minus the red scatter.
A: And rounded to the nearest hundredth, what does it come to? -1.57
